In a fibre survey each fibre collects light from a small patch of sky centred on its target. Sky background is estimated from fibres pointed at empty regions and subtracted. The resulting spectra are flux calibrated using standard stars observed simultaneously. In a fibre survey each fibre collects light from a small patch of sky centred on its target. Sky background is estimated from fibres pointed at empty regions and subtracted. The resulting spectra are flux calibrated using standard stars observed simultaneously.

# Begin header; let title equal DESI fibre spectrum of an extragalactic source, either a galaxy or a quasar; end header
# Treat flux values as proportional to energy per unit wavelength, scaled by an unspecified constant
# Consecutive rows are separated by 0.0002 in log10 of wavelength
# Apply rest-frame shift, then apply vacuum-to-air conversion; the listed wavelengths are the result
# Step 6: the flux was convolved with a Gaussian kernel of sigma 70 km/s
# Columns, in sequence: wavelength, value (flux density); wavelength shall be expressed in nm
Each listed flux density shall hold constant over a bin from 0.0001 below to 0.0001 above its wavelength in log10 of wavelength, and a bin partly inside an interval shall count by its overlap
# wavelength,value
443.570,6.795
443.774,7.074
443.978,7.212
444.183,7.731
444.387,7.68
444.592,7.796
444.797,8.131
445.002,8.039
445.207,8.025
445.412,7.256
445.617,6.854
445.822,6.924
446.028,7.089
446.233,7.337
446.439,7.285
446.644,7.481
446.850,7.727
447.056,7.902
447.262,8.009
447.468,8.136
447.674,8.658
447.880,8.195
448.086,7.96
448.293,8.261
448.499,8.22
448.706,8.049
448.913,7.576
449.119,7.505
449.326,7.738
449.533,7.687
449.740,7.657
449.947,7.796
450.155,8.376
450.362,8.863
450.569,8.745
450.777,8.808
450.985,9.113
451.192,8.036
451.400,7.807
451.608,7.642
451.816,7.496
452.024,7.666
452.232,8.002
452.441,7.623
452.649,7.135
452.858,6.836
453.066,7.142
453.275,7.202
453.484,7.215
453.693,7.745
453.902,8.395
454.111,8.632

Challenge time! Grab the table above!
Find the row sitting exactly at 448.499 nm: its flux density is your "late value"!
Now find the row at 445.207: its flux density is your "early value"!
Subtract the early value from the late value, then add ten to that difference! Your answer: 10.2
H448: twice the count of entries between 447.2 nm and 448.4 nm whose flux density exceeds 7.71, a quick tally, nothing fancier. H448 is 12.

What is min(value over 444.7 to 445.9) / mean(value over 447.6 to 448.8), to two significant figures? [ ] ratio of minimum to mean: 0.83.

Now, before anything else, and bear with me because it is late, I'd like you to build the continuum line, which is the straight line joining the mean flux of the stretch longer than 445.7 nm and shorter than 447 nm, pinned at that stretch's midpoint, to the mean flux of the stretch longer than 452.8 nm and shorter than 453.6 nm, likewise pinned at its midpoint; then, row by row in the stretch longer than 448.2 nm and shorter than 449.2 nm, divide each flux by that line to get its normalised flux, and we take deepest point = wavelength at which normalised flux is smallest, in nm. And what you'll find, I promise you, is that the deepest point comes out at 449.119 nm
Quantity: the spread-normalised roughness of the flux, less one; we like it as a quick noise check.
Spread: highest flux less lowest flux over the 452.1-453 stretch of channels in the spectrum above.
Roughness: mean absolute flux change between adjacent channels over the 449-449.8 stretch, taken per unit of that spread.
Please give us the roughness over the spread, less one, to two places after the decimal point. -0.91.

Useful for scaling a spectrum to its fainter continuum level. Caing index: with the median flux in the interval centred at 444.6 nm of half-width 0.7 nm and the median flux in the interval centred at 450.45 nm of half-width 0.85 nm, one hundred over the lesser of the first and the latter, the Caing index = 12.8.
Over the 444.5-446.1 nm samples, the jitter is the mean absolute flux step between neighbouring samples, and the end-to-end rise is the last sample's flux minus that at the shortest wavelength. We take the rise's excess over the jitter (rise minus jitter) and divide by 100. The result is -0.010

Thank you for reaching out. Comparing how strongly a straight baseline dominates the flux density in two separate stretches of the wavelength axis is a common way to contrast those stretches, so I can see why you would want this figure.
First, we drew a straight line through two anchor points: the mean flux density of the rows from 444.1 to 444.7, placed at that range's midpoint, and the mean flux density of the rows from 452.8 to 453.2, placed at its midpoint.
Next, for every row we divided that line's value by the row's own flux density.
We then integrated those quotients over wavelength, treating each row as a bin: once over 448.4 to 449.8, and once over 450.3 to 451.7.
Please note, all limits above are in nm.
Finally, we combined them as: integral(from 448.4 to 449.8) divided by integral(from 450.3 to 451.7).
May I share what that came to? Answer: 1.10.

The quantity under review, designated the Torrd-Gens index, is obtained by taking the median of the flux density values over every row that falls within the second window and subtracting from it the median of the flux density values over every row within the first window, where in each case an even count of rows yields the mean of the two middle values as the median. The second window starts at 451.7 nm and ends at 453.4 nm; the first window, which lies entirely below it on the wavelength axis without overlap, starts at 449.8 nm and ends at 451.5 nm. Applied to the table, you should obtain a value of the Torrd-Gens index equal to -1.2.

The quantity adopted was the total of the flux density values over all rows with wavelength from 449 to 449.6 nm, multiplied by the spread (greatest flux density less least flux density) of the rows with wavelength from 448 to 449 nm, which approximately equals 16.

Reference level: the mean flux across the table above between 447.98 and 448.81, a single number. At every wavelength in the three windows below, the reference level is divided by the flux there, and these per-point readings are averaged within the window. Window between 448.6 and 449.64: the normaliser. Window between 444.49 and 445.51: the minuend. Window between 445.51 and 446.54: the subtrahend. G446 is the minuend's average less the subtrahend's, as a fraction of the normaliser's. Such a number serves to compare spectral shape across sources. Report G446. -0.10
